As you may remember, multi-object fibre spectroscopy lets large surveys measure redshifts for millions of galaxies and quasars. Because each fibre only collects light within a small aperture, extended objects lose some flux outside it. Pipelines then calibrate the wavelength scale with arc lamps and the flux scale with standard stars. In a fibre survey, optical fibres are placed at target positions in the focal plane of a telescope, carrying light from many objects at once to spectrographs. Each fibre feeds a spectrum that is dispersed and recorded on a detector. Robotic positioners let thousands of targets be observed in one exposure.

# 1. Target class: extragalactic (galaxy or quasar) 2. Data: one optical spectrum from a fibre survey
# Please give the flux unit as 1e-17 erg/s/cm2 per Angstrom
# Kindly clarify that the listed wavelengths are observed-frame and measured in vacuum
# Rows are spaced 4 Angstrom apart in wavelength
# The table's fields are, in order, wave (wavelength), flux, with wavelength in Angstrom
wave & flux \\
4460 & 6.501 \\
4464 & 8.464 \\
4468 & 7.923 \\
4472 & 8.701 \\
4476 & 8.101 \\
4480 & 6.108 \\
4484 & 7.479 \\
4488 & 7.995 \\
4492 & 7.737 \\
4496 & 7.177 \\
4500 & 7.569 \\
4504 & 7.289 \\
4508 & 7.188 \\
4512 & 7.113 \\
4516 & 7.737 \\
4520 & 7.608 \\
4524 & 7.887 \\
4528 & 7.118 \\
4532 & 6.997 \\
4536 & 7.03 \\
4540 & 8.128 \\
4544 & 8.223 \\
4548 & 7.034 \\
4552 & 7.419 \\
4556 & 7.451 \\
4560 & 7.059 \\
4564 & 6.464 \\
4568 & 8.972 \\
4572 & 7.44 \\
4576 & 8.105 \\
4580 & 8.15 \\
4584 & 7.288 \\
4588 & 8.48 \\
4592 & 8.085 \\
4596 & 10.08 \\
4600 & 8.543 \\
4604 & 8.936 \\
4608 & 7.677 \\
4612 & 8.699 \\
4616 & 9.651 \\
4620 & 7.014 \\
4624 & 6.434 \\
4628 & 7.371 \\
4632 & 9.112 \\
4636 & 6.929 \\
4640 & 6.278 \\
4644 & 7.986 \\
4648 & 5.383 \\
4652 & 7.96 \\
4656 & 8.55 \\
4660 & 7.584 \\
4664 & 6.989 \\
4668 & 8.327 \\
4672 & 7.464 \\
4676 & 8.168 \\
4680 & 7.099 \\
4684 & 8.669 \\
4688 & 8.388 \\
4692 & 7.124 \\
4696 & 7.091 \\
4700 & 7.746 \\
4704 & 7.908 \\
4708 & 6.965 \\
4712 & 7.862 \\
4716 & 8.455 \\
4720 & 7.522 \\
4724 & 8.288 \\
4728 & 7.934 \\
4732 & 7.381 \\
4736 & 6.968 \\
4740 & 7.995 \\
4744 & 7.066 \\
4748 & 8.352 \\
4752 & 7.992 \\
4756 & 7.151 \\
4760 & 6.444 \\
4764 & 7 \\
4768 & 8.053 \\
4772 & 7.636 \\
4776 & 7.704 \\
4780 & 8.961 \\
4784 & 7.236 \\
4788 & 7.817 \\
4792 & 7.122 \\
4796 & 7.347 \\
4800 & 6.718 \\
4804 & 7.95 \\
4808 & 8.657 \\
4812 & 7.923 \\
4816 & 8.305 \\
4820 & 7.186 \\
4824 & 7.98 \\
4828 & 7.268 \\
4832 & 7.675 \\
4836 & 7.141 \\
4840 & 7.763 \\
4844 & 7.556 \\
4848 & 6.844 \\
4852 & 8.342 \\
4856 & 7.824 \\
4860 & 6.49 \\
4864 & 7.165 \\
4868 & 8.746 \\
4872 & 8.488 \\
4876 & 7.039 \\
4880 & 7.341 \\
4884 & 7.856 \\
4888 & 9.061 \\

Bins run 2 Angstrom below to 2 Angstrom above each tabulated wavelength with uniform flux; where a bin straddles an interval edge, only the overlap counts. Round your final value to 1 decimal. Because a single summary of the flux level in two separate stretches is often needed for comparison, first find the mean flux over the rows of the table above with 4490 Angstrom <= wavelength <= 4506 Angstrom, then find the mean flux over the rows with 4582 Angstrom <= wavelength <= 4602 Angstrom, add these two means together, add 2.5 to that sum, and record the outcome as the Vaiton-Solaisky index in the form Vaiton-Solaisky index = 18.4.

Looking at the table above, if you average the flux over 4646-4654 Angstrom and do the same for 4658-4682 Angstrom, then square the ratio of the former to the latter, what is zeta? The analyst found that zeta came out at 0.77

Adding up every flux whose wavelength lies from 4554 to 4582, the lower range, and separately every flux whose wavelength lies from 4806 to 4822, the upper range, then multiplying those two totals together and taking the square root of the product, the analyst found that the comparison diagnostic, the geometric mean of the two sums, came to 41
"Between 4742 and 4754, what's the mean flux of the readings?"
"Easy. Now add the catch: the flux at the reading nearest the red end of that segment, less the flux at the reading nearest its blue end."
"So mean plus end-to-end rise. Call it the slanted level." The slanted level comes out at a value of 8.73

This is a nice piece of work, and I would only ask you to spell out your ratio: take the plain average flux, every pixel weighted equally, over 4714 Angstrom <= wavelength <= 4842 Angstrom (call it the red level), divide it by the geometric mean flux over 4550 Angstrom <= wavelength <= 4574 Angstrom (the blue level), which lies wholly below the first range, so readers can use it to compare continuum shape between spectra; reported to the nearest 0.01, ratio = 1.03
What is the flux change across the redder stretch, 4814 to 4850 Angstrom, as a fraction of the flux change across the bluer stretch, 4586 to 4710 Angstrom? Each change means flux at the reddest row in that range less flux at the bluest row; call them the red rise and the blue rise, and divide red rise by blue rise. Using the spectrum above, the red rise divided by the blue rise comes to 1.0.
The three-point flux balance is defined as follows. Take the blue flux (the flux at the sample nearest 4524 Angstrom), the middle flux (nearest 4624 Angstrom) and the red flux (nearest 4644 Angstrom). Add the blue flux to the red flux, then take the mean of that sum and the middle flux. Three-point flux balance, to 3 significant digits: 11.2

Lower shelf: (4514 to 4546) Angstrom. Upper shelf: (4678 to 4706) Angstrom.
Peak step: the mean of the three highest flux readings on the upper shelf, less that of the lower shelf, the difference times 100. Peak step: 24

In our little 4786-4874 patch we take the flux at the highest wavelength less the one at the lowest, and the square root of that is 0.8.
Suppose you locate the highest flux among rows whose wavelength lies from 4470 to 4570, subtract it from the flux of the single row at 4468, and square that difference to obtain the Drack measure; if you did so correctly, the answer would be 1.1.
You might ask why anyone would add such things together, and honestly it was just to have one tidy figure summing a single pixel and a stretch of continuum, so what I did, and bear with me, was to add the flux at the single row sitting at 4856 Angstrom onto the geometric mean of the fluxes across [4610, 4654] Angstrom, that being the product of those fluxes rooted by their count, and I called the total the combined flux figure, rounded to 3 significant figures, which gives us 15.3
